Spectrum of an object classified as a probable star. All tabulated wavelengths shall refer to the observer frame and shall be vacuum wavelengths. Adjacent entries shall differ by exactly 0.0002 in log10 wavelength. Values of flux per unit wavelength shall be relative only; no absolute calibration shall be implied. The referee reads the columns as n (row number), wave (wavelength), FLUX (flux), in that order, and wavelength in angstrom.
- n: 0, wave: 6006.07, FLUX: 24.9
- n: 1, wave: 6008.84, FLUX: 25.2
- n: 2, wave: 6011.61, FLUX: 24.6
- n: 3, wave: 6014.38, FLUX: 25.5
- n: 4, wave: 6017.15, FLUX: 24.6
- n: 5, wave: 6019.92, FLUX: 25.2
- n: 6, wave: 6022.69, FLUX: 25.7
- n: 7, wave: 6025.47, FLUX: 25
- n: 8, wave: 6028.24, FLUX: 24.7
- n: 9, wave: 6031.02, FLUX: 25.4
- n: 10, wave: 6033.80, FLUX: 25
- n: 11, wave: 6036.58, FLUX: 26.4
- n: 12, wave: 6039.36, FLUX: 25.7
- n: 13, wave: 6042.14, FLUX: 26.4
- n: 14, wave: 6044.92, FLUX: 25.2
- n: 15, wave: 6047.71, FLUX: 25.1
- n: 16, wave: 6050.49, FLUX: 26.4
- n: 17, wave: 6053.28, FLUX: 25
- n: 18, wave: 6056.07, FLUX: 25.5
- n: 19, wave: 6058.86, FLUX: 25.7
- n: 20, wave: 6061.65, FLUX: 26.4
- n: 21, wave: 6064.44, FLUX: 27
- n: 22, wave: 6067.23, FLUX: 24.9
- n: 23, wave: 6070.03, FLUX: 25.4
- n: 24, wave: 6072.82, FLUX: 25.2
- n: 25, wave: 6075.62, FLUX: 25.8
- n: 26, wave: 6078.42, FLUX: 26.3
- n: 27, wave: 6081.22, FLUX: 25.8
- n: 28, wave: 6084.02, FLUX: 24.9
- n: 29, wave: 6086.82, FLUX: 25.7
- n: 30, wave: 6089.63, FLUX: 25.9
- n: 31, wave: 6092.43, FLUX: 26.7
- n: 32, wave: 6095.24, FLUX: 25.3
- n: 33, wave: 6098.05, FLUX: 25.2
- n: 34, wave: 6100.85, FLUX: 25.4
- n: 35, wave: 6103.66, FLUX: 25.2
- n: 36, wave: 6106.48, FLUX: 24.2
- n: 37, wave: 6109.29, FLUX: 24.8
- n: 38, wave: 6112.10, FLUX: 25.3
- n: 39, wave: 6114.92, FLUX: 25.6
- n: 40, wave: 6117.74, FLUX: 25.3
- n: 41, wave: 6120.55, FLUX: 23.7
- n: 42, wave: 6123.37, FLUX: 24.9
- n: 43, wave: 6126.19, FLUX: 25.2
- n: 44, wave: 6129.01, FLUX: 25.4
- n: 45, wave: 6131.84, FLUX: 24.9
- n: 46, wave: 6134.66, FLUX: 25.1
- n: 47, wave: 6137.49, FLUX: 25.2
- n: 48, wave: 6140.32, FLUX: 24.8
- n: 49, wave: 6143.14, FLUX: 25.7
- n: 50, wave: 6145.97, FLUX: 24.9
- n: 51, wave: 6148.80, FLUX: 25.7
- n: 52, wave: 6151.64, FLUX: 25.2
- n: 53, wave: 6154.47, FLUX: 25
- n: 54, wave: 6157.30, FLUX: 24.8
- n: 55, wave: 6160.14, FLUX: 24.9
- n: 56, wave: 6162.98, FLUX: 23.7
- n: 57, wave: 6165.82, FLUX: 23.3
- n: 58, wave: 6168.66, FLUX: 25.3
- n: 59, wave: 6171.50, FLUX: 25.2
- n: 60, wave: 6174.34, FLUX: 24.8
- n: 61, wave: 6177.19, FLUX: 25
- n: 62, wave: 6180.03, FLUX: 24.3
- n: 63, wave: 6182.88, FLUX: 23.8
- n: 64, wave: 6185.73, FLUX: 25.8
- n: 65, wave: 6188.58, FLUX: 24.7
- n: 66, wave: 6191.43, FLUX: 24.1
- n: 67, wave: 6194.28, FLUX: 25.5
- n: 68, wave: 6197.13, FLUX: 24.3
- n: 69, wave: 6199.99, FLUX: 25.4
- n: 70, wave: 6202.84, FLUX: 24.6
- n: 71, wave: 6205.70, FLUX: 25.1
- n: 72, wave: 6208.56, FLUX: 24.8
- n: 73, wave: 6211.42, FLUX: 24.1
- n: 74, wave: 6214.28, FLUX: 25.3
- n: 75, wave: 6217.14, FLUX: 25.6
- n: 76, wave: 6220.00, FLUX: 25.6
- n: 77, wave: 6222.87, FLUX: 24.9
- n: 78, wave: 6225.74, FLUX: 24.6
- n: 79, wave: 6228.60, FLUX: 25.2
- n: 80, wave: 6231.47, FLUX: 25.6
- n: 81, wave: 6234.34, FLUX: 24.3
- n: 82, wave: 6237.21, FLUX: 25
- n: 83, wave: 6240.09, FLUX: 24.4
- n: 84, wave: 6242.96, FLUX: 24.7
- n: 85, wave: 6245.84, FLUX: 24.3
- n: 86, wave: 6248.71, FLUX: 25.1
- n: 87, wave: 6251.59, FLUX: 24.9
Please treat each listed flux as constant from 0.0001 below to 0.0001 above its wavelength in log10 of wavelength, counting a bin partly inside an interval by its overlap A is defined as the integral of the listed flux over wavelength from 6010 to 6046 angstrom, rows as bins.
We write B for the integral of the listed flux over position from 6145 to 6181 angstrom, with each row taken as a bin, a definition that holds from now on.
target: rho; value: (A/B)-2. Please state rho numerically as -0.98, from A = 912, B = 892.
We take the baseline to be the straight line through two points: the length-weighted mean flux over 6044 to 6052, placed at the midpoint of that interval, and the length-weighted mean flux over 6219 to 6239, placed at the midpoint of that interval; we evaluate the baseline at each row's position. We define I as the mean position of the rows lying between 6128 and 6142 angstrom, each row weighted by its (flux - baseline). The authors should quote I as 6136.8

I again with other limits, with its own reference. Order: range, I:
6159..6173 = 6164.0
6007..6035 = 6020.6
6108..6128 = 6119.1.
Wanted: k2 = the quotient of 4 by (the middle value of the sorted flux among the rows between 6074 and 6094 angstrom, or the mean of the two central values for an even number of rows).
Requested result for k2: 0.155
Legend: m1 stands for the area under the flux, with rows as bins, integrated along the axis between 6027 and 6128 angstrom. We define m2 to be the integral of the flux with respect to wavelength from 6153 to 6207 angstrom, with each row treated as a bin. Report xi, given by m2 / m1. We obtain 0.5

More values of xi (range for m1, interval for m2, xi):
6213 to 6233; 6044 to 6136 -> 4.6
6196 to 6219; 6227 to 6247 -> 0.9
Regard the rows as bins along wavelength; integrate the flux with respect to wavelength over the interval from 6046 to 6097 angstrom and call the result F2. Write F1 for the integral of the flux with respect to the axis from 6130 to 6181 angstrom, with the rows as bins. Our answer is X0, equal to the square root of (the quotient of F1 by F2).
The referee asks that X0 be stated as 0.98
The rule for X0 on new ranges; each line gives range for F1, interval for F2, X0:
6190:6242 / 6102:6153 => 1.01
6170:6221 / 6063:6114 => 0.99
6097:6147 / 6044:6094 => 0.99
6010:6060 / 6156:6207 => 1.00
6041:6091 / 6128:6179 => 1.01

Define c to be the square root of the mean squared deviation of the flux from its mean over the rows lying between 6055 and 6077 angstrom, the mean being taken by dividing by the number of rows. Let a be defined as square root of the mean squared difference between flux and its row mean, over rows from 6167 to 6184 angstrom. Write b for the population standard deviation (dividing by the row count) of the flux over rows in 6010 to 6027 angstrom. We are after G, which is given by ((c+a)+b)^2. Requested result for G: 2.5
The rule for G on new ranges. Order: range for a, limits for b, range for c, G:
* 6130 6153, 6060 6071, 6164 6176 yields 3.8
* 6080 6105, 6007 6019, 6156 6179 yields 2.5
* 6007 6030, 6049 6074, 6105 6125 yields 2.9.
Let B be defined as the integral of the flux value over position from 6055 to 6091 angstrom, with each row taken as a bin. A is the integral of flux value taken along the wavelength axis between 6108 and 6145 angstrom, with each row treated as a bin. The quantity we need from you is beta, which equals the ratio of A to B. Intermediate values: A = 928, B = 926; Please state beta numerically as 1.001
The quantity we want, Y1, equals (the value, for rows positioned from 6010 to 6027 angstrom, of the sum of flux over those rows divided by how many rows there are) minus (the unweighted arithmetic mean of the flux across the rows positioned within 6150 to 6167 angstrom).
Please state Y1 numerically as 0.6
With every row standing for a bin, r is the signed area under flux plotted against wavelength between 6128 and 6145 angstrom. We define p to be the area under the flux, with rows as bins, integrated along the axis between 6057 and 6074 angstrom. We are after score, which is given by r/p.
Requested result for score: 0.98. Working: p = 438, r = 428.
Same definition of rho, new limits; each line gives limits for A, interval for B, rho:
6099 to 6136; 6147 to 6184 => -0.99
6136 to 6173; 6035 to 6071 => -1.01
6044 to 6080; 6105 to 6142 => -1.00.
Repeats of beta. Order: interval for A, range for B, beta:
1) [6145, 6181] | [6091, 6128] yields 0.959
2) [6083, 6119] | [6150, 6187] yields 0.999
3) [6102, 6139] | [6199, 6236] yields 0.999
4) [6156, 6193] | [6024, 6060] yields 0.991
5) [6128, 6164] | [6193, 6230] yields 0.974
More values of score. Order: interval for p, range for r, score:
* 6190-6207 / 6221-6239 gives 1.06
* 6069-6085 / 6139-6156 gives 1.05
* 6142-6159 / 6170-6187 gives 0.98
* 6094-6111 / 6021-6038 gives 1.01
